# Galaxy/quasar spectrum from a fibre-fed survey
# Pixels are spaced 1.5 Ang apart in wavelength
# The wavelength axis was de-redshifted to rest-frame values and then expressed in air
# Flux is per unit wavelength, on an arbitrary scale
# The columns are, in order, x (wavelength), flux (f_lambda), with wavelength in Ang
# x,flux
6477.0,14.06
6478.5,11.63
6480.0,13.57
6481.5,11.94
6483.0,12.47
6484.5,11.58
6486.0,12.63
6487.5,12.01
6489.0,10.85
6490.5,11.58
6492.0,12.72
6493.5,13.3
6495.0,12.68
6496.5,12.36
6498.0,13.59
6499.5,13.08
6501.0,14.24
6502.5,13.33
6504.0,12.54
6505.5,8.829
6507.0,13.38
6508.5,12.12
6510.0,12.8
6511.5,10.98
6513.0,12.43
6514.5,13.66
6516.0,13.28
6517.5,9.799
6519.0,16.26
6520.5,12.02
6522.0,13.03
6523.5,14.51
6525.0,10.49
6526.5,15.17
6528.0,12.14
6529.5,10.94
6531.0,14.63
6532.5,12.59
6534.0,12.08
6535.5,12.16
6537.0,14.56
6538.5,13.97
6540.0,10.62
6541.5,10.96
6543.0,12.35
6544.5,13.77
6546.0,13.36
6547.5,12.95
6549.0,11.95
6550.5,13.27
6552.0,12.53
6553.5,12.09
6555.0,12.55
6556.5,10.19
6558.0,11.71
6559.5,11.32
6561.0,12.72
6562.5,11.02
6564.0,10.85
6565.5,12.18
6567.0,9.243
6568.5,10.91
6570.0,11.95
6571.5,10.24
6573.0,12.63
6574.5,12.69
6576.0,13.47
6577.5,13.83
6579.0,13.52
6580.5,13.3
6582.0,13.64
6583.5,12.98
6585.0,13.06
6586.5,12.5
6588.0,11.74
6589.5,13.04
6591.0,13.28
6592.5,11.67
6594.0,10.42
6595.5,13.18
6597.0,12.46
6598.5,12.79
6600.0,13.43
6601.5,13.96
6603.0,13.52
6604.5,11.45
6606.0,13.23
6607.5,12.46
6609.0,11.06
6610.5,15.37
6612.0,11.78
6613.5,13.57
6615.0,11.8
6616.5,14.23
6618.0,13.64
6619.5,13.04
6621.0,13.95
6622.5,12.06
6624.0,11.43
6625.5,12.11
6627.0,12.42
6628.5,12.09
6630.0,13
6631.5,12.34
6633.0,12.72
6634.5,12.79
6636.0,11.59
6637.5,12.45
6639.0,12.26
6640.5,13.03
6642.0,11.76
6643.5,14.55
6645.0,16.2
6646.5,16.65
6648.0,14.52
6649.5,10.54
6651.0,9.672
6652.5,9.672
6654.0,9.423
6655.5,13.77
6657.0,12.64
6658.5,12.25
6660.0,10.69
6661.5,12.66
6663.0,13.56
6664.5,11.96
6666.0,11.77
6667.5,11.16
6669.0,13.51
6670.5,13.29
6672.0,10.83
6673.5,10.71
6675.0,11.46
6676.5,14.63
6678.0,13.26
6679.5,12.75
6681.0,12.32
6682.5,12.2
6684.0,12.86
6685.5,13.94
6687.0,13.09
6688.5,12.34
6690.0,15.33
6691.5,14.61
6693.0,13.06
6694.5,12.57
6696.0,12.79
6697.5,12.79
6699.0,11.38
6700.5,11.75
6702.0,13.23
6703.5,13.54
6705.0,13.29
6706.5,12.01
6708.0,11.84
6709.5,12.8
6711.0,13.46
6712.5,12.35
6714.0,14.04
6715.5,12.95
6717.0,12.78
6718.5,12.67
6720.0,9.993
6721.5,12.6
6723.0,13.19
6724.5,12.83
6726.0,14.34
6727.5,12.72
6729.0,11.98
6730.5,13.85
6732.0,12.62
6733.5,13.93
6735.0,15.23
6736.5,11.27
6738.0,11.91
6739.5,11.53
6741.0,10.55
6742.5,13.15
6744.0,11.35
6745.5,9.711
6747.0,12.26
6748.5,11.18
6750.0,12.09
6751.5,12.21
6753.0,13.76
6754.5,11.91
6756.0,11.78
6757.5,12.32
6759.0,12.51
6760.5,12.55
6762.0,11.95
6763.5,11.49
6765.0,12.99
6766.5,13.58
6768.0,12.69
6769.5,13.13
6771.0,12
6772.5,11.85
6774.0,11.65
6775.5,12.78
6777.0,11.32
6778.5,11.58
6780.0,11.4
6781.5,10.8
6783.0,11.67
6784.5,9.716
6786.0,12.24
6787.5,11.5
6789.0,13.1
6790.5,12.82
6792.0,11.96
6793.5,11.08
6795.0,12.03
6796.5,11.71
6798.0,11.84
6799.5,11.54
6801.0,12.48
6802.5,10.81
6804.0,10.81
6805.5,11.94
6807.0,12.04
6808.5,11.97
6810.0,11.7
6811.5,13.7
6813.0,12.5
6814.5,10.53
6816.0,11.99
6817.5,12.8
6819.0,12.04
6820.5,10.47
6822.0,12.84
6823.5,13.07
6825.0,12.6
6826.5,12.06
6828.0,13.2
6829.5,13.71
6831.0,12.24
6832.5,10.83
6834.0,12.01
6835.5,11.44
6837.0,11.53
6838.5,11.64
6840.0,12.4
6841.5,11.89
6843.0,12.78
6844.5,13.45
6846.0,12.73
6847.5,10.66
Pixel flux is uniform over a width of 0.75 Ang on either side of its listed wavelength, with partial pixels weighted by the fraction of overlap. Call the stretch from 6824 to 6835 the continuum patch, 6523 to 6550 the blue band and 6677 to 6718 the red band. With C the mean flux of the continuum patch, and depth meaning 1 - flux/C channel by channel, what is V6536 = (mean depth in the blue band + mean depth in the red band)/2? -0.037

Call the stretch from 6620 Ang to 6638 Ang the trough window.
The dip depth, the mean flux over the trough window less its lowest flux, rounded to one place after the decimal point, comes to 1.0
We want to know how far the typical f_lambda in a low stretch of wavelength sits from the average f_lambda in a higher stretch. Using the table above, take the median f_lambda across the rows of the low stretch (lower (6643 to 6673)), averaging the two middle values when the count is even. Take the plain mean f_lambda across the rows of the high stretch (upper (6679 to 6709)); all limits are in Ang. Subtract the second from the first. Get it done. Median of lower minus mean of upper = -0.44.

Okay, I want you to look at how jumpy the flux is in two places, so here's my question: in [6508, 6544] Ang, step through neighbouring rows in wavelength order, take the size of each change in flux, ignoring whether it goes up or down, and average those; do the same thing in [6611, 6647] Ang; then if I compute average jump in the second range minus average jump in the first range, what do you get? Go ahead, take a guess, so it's -1.1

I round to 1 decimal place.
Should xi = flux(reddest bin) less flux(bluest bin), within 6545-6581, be -0.1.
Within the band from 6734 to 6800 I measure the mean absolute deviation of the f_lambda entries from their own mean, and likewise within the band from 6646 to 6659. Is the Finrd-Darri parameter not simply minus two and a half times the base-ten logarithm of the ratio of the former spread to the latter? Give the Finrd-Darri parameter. 1.2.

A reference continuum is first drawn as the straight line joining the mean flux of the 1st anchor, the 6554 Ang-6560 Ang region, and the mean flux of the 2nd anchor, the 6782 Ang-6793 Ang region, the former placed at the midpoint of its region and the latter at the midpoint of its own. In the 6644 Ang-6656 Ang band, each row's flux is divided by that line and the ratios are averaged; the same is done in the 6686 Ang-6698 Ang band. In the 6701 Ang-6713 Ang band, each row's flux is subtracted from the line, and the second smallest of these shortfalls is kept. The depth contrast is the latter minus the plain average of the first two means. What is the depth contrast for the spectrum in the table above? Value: -2.9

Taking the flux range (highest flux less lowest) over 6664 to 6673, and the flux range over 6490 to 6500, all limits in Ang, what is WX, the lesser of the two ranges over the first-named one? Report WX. 0.75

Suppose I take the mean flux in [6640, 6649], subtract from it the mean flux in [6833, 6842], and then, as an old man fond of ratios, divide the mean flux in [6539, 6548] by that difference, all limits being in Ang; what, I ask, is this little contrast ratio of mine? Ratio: 5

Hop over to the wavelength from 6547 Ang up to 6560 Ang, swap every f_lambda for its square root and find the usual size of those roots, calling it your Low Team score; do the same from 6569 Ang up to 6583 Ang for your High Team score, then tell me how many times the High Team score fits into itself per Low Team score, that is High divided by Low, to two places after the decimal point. 1.03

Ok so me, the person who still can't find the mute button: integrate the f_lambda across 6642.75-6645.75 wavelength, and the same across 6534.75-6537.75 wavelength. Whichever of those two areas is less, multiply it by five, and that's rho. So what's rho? 200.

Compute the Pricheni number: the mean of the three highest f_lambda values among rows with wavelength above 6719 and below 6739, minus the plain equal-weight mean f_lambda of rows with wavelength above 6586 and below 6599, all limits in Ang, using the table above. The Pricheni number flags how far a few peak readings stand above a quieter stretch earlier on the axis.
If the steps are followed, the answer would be 2.2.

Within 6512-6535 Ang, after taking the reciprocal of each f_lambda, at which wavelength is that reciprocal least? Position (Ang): 6519.0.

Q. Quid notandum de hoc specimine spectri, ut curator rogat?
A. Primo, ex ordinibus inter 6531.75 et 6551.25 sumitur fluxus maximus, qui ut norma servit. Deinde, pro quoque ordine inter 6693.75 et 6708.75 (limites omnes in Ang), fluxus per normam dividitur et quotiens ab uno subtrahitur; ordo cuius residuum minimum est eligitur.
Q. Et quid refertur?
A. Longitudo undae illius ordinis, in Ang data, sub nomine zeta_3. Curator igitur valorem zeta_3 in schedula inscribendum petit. 6703.5 Ang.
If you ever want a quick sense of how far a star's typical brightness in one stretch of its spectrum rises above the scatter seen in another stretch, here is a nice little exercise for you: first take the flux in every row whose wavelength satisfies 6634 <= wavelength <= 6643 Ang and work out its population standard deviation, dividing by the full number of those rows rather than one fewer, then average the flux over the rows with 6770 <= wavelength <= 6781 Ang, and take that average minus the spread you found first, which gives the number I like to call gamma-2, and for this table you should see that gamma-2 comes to 11.3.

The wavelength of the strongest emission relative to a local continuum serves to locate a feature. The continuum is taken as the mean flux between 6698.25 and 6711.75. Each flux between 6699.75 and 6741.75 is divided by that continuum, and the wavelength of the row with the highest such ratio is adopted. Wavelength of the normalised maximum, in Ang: 6735.0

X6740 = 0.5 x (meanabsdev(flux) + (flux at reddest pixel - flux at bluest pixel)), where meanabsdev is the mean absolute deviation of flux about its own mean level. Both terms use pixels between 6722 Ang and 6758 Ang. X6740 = 0.0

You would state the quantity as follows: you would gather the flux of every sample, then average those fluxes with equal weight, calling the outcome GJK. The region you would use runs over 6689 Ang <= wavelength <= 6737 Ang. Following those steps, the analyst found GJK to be 12.9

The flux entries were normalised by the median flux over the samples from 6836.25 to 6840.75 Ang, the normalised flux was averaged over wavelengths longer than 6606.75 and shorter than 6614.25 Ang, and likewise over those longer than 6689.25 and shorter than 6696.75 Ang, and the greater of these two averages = 1.17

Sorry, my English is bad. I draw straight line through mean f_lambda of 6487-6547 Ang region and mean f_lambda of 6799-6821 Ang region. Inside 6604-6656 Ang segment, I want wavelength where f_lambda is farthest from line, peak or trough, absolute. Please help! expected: 6646.5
